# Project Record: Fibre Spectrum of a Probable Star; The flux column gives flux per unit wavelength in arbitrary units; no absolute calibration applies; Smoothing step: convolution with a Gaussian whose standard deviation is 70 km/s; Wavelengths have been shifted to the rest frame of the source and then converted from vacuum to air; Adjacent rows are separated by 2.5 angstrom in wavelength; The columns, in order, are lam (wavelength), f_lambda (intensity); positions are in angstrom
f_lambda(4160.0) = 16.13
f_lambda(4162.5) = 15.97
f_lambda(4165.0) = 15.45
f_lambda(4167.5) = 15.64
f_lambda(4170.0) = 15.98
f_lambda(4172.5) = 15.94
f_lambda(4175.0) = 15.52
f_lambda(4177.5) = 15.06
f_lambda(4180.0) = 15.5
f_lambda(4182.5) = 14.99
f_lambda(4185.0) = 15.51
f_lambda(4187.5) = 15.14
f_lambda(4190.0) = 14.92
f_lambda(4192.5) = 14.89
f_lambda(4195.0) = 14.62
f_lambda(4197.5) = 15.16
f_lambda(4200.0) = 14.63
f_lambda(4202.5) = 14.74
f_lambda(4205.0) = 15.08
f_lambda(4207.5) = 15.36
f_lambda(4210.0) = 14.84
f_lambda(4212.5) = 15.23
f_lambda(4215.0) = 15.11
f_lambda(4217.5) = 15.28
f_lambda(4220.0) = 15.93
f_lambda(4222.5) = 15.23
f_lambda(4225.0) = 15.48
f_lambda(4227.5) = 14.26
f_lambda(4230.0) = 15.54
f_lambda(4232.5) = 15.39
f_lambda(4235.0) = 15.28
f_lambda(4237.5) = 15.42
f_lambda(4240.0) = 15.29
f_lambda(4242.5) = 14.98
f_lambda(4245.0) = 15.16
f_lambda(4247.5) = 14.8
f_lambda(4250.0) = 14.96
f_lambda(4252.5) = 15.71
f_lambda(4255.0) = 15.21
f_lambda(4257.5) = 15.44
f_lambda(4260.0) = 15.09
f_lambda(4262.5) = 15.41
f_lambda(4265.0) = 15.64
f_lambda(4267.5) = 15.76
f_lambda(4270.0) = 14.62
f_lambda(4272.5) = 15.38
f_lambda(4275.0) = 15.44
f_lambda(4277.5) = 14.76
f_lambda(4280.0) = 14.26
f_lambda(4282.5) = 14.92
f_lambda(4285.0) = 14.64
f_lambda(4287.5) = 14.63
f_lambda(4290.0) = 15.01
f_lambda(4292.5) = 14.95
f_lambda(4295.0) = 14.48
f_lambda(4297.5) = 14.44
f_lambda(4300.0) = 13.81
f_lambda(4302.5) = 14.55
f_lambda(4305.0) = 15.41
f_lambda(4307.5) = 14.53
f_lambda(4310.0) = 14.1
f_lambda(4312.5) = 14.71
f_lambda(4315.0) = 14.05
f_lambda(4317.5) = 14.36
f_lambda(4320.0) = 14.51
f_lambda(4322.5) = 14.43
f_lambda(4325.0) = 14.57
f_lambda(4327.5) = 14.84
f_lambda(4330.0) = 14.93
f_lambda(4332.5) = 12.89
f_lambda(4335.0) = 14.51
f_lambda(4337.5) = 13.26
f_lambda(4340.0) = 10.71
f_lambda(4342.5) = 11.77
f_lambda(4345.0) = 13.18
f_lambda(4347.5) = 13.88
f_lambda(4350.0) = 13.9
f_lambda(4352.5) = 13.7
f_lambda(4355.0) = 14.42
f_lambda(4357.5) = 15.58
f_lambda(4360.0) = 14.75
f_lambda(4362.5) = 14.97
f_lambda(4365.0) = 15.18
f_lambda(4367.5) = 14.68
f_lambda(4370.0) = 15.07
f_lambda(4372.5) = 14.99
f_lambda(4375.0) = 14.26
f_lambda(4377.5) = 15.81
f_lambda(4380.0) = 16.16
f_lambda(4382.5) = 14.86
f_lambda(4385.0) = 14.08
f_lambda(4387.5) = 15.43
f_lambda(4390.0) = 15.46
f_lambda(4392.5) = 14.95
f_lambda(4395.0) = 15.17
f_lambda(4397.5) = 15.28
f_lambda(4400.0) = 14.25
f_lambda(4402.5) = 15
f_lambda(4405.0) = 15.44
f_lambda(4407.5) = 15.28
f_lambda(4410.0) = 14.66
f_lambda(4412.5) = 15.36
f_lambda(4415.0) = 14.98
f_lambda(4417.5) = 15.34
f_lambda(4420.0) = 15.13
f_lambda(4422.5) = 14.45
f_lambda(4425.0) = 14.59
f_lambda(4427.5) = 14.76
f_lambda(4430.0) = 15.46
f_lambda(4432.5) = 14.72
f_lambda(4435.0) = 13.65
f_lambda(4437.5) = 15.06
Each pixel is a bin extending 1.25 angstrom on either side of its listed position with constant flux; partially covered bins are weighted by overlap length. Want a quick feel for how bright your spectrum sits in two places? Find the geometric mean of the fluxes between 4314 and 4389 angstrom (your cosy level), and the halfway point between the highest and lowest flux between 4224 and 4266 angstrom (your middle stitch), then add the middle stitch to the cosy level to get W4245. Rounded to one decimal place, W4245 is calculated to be 29.3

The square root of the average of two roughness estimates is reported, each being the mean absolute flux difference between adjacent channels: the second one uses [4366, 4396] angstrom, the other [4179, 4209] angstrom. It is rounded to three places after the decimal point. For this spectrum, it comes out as 0.707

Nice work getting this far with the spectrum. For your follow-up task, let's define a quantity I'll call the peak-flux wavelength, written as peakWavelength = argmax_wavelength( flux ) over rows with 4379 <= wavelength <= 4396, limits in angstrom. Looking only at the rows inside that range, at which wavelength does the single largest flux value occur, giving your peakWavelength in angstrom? 4380.0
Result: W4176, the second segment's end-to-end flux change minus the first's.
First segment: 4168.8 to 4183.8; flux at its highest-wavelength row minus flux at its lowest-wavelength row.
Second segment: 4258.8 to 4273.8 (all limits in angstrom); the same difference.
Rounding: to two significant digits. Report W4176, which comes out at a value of 1.3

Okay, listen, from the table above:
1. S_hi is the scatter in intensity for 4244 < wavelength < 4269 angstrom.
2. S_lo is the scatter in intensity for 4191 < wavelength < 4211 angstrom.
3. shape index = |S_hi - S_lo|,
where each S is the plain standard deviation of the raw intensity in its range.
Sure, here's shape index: 0.06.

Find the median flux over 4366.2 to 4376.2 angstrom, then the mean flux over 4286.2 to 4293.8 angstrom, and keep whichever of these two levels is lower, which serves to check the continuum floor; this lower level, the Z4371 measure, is 14.8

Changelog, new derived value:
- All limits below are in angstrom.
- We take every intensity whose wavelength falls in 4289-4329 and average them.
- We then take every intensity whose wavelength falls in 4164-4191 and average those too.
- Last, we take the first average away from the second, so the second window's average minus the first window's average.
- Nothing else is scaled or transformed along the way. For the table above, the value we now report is 0.88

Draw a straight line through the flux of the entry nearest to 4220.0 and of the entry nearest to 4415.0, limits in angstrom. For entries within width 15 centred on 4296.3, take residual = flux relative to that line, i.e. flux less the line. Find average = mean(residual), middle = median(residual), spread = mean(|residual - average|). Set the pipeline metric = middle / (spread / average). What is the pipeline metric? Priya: 3.6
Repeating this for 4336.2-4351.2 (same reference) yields 5.2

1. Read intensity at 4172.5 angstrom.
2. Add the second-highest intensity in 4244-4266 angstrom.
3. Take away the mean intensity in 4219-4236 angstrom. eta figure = 16.3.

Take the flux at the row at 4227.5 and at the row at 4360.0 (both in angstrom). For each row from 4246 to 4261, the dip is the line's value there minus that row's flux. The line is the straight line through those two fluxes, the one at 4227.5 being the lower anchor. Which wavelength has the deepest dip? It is 4247.5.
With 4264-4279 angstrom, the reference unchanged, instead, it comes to 4270.0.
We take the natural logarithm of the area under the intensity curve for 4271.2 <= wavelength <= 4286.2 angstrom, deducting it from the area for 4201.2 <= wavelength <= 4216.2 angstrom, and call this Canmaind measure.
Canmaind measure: 220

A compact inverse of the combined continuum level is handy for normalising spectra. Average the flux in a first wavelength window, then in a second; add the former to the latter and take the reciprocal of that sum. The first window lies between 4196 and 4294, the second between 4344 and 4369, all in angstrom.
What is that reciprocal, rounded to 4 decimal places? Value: 0.0338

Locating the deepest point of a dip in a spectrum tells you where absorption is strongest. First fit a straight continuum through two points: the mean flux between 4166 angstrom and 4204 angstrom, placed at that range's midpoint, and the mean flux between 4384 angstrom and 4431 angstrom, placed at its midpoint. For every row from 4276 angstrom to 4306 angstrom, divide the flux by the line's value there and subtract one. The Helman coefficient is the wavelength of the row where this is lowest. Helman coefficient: 4300.0 angstrom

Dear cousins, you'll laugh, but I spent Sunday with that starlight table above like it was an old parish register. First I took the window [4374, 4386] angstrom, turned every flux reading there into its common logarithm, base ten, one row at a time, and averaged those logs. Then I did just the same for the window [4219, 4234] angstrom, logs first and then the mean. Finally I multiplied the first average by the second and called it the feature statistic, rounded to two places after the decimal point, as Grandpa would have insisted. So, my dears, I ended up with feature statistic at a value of 1.39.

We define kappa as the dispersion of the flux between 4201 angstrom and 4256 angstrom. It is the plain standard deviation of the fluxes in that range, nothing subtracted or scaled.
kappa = 0.35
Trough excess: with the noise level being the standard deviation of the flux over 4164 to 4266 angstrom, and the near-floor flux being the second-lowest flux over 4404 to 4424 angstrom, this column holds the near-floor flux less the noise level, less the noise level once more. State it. 13.9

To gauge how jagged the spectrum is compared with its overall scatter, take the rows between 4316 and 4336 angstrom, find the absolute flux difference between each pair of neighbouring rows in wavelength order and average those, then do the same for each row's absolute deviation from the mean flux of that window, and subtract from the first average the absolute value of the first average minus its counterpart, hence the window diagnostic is 0.38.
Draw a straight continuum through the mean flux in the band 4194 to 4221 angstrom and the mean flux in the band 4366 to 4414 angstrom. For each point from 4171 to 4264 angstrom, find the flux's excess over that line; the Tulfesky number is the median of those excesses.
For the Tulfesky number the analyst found 0.13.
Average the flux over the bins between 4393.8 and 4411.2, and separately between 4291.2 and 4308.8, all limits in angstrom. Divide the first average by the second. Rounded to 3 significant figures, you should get 1.03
